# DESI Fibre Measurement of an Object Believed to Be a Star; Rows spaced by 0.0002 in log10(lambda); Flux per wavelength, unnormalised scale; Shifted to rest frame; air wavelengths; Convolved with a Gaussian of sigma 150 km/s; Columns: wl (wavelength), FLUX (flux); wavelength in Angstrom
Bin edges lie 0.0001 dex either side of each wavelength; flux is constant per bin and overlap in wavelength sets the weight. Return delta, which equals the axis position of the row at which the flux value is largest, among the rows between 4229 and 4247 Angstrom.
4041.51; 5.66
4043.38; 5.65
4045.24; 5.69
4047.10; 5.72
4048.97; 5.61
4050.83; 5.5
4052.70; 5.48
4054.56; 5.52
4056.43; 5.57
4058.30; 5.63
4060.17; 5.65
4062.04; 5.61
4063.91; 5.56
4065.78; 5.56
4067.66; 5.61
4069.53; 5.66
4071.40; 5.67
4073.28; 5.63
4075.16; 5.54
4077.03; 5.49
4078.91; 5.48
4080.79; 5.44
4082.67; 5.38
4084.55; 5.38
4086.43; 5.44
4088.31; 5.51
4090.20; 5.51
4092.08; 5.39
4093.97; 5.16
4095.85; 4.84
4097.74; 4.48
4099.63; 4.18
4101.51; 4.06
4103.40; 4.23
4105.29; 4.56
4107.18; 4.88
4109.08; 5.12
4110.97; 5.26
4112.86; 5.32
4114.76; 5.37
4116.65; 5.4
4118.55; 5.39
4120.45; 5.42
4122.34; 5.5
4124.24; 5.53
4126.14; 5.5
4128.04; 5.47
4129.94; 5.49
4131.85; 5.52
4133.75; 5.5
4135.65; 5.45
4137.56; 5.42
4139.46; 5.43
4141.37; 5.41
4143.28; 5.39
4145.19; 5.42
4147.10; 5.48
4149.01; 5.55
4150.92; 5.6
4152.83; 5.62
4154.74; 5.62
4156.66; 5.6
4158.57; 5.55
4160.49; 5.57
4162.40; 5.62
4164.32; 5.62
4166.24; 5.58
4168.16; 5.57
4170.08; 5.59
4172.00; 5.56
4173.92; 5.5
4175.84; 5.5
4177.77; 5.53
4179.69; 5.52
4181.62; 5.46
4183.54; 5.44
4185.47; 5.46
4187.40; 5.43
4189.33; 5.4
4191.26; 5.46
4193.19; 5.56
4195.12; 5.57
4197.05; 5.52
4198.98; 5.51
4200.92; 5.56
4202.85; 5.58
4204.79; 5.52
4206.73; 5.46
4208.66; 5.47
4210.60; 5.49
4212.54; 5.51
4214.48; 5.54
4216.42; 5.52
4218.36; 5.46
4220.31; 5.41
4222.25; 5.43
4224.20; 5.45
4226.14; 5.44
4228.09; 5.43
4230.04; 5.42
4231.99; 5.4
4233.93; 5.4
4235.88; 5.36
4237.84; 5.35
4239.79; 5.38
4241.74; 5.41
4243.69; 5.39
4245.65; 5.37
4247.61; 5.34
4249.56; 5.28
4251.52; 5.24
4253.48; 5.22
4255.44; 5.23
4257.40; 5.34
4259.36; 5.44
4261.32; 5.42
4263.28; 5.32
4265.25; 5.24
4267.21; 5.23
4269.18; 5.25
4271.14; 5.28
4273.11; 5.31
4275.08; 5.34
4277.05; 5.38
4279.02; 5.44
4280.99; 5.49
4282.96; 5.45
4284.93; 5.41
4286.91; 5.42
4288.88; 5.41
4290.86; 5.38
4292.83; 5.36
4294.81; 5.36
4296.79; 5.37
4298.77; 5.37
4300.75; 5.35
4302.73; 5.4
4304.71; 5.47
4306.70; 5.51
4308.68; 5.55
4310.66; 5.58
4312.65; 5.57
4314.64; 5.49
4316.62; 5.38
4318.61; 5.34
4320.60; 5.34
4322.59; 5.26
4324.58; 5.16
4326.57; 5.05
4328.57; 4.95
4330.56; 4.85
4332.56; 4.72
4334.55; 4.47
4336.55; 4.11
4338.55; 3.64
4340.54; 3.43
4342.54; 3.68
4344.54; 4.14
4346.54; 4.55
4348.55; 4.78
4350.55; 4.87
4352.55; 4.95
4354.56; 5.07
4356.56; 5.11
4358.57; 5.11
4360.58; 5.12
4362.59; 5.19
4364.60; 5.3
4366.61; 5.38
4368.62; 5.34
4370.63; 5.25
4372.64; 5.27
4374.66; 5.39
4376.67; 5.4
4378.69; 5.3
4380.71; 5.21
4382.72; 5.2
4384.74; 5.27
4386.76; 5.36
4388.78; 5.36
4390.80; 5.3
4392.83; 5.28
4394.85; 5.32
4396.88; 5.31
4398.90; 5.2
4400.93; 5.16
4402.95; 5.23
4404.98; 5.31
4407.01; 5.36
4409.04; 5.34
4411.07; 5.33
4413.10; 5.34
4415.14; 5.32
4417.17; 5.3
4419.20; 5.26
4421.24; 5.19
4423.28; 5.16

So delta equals 4230.04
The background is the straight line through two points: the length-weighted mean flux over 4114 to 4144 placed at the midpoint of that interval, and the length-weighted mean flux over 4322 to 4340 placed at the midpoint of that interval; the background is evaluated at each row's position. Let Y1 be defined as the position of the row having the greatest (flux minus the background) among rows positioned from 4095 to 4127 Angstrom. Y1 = 4124.24 Angstrom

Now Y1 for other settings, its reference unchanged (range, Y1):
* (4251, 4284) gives 4280.99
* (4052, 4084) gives 4071.40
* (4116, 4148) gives 4147.10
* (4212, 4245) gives 4214.48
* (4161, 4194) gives 4193.19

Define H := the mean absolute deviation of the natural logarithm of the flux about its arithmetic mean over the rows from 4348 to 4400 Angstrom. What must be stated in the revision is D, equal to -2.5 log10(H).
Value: 4.1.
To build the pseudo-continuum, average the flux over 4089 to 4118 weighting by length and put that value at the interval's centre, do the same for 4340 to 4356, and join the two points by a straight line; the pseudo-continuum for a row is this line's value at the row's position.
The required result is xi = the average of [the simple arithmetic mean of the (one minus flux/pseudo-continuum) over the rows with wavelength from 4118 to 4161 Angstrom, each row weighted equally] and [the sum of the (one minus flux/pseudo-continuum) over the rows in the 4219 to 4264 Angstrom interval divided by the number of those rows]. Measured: -0.14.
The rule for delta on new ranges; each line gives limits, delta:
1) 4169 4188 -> 4170.08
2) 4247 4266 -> 4259.36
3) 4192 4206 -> 4202.85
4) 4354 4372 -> 4366.61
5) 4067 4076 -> 4071.40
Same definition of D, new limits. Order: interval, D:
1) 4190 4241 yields 5.0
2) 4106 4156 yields 4.3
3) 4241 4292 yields 4.7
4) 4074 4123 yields 2.8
